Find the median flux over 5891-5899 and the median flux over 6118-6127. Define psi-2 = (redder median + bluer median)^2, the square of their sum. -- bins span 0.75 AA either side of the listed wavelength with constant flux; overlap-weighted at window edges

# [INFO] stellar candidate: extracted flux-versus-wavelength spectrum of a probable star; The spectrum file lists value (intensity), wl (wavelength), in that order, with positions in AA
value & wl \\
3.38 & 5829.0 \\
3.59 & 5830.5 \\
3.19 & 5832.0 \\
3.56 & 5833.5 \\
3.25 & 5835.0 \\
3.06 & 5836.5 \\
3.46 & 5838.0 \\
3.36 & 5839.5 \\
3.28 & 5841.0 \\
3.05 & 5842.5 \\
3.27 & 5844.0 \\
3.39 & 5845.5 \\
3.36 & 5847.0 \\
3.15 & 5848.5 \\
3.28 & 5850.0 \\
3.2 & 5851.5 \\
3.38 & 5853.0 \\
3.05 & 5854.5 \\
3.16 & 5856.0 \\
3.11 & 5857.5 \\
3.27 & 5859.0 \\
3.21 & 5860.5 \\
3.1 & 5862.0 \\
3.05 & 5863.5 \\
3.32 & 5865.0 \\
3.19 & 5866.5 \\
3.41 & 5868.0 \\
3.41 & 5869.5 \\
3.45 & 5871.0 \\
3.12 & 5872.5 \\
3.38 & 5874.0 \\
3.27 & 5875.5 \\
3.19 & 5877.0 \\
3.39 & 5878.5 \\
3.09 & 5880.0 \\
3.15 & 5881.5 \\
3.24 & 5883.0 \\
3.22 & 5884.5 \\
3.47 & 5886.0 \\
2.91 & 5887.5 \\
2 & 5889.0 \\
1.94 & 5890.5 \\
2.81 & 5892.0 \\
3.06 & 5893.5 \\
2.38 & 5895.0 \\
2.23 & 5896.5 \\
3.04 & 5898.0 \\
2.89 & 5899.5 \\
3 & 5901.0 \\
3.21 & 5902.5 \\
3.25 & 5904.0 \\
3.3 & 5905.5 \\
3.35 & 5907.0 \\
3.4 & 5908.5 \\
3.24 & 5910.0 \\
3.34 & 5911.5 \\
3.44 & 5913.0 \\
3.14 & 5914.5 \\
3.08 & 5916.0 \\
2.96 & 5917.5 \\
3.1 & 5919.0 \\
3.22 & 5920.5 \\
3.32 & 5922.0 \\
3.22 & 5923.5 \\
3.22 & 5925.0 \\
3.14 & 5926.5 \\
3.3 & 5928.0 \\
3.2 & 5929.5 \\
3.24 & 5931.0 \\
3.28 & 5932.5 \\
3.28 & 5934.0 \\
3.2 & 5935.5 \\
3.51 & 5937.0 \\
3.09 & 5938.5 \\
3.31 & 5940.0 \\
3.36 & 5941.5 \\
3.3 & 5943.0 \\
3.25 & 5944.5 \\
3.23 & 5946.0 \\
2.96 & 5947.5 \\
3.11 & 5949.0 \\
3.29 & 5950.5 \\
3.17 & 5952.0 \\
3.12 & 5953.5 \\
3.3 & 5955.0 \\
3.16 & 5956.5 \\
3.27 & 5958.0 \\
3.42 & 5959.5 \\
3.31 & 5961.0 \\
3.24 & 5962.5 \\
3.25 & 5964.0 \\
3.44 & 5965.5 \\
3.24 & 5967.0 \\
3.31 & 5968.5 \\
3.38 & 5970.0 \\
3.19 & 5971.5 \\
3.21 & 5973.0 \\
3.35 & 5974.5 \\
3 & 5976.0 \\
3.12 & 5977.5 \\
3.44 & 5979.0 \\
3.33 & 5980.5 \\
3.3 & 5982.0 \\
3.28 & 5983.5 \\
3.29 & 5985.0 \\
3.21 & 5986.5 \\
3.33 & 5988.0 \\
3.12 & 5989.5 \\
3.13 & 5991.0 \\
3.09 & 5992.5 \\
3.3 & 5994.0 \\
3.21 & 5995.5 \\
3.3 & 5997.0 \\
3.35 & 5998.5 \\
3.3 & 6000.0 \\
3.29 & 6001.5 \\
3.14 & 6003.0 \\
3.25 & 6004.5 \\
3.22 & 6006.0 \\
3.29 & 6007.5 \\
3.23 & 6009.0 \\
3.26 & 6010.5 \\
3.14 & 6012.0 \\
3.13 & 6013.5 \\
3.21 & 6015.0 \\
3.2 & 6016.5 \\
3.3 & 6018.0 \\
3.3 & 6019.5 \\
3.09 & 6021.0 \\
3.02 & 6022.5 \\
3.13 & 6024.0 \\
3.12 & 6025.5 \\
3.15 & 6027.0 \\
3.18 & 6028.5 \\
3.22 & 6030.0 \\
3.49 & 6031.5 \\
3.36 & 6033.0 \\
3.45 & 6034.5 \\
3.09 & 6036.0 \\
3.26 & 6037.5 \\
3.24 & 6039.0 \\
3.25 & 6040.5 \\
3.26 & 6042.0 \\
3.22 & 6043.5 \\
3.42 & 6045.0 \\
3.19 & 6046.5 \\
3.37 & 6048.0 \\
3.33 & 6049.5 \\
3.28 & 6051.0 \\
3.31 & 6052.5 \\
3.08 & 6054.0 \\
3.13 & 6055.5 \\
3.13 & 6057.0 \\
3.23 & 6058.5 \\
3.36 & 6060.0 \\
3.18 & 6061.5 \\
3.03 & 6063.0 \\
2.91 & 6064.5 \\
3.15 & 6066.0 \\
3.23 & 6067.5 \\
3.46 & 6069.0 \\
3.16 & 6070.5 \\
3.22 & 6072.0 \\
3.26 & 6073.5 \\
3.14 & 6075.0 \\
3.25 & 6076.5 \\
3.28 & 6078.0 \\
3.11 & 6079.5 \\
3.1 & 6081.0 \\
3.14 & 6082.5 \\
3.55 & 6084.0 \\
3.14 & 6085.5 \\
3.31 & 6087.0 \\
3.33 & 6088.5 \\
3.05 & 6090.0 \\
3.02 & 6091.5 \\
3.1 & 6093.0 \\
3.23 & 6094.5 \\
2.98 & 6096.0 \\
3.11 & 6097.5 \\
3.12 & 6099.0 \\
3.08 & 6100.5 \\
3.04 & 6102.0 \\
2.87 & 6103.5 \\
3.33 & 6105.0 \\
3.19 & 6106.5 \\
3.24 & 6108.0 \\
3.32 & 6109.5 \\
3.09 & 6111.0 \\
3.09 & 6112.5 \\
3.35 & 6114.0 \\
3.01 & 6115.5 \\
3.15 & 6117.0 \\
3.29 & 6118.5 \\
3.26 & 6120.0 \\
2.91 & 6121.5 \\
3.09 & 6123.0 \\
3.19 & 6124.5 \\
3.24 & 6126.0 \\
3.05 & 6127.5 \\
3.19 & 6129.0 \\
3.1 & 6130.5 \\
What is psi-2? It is 36.3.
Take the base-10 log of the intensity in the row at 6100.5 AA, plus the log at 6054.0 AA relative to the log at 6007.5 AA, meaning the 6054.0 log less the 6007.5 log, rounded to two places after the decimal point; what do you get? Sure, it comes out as 0.46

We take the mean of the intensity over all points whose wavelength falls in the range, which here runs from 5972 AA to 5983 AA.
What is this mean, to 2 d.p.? 3.25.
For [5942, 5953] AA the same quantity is 3.19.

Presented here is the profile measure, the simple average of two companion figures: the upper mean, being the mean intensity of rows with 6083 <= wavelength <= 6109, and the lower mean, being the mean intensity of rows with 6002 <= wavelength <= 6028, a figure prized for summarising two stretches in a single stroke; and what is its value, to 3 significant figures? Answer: 3.17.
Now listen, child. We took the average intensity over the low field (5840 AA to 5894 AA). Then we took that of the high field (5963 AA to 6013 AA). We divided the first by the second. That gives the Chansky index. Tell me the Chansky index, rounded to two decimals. 0.97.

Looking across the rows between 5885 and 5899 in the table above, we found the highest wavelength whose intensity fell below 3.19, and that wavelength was 5898.0 AA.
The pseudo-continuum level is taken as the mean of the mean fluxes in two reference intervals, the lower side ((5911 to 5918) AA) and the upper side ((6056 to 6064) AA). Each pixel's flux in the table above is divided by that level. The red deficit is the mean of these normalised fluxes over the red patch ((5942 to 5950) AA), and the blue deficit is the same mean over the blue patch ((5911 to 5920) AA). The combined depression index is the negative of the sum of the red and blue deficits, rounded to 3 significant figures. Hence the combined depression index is -1.99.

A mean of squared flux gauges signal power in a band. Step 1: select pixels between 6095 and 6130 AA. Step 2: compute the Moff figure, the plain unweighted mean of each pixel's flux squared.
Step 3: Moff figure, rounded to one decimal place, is 9.9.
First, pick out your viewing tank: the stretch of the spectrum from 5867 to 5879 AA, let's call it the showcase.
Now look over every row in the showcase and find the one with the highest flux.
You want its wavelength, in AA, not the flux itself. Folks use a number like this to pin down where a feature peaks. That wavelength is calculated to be 5871.0 AA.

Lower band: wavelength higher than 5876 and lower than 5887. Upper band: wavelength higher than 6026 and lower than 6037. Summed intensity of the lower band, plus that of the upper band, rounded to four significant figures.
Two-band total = 45.69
